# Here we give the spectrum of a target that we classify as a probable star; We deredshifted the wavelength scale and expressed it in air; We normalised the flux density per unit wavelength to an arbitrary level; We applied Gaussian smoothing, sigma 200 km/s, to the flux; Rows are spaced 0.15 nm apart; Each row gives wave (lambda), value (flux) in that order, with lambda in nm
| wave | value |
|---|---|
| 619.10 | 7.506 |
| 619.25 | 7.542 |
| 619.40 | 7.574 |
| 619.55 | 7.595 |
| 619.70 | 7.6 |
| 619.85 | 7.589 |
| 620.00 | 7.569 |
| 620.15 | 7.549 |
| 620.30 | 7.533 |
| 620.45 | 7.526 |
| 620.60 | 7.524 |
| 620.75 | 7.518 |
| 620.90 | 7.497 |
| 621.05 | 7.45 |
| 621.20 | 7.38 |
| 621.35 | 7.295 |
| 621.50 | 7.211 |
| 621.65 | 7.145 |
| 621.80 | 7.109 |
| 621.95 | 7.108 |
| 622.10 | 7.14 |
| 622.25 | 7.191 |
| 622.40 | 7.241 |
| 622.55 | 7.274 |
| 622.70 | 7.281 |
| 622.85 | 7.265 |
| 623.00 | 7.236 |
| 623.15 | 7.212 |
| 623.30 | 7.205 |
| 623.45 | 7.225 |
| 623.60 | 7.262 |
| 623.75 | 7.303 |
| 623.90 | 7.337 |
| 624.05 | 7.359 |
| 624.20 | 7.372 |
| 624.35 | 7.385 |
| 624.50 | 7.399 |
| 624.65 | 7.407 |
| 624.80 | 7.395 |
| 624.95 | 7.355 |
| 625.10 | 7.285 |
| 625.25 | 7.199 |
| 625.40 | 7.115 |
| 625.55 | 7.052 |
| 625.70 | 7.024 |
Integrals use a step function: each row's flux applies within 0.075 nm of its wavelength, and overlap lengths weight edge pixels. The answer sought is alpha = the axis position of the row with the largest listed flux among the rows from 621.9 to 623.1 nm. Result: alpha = 622.70 nm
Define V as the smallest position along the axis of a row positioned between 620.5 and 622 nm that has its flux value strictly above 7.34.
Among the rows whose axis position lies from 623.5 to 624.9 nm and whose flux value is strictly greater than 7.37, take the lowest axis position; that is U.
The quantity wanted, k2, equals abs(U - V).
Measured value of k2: 3.60 nm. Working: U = 624.20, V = 620.60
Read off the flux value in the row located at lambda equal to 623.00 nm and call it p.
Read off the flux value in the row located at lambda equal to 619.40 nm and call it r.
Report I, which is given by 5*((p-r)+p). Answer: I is 34.5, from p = 7.236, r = 7.574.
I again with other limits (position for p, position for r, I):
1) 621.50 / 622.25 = 36.2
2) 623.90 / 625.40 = 37.8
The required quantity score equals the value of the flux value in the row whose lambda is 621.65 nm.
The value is 7.145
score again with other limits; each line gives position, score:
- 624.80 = 7.395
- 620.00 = 7.569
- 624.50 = 7.399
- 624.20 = 7.372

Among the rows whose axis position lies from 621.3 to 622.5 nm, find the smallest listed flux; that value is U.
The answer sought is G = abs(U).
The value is 7.11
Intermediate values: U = 7.108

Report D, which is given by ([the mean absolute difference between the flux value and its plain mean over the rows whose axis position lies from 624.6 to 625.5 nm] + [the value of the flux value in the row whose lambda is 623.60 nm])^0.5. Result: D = 2.71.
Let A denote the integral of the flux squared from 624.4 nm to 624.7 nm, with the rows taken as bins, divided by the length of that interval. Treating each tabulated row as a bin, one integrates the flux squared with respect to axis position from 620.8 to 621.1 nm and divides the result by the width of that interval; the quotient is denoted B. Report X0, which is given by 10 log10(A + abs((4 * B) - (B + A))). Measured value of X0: 22.2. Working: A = 54.8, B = 55.9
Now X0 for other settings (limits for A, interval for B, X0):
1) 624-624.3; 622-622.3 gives 21.9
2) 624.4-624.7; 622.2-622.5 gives 21.9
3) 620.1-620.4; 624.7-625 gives 22.1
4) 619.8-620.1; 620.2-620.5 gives 22.3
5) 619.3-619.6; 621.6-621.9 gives 21.8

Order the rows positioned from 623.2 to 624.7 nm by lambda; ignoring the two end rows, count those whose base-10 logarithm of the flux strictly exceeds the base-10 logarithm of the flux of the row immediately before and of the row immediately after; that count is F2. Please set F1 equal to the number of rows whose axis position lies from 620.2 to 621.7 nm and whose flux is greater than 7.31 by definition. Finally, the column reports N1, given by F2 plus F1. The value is 7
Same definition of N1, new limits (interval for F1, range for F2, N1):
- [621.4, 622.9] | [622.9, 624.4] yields 0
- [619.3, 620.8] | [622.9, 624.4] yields 10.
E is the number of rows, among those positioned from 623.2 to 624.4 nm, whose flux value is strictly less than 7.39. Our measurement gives 8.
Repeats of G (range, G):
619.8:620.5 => 7.53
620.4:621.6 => 7.21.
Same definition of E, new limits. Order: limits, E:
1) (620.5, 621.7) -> 4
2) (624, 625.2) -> 5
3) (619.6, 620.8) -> 0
